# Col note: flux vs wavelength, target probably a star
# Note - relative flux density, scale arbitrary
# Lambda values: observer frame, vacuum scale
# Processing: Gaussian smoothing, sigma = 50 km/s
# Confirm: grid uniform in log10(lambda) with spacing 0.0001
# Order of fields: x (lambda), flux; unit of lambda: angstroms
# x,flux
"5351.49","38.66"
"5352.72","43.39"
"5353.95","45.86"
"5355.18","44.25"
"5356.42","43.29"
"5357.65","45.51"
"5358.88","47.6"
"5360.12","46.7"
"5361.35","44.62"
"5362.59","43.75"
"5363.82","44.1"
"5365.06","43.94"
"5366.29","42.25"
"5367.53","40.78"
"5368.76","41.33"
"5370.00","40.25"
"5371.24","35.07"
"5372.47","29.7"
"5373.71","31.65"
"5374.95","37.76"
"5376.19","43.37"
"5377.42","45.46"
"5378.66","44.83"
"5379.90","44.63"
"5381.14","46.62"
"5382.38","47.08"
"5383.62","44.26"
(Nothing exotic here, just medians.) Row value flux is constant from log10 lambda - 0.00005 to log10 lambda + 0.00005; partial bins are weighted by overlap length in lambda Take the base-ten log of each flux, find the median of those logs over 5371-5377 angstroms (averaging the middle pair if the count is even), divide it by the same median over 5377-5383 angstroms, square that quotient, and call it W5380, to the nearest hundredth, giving 0.87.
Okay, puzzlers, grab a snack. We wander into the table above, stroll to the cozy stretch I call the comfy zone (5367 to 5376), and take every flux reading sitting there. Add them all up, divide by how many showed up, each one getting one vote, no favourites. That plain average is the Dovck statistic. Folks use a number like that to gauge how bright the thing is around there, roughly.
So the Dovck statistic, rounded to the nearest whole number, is 37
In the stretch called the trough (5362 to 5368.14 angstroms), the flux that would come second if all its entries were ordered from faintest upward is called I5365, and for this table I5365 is 42.25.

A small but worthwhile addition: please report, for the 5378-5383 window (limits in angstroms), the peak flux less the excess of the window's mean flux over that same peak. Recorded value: 48.4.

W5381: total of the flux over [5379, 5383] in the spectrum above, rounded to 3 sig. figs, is 138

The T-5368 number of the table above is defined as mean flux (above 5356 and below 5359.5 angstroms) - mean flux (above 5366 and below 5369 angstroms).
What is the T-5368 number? 4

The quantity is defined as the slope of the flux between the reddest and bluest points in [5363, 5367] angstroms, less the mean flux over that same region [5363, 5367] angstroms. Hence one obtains -44.2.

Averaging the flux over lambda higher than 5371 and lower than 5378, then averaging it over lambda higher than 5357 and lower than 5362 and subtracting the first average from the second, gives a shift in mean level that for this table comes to 9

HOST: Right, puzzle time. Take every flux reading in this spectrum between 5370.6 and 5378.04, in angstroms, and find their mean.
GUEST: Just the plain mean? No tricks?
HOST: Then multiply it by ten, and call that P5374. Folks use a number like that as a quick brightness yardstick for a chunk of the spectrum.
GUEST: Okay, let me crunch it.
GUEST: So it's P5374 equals 372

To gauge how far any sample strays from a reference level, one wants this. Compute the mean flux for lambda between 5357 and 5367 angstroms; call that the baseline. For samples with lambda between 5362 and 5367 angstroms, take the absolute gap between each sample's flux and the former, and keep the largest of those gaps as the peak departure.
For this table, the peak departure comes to 3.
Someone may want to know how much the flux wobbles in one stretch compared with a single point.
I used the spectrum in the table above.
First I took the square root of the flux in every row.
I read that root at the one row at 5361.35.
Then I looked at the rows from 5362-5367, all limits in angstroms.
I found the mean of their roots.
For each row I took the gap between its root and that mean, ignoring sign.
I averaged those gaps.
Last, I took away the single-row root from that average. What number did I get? -6.6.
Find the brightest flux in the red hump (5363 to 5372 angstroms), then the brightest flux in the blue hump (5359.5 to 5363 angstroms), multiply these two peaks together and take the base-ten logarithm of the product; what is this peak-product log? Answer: 3.31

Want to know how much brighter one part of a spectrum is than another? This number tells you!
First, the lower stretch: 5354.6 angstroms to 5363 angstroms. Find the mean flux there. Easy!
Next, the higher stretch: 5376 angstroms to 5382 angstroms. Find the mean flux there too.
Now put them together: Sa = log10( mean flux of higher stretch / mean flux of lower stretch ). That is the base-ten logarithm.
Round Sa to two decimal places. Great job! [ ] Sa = 0.00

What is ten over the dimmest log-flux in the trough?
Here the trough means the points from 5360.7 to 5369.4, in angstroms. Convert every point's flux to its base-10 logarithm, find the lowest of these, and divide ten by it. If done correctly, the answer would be 6.21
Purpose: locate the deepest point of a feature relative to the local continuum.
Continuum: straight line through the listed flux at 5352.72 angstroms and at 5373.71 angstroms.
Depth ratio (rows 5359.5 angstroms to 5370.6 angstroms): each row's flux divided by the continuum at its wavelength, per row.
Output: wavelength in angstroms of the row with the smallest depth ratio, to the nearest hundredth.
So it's 5362.59 angstroms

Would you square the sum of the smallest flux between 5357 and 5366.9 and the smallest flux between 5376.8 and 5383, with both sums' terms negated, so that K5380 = 7548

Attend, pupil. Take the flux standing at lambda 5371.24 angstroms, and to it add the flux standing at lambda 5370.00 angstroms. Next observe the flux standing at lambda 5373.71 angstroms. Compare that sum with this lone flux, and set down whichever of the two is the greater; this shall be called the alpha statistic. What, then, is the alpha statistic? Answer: 75.3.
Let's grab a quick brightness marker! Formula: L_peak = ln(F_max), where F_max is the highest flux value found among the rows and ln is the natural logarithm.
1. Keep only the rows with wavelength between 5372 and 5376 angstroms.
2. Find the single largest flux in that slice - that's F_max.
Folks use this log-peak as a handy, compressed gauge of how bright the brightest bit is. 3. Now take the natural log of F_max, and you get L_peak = 3.63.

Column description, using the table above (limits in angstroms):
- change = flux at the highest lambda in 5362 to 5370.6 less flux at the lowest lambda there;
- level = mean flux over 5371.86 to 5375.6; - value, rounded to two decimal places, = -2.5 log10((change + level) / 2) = -2.92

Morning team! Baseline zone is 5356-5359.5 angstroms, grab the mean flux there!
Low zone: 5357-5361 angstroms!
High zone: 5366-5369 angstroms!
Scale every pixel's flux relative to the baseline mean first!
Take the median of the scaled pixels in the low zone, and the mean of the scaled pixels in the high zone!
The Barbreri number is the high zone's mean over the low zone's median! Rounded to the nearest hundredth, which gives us 0.89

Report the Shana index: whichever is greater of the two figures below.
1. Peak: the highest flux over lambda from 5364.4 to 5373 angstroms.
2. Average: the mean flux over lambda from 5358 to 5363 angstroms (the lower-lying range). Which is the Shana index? 45.7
